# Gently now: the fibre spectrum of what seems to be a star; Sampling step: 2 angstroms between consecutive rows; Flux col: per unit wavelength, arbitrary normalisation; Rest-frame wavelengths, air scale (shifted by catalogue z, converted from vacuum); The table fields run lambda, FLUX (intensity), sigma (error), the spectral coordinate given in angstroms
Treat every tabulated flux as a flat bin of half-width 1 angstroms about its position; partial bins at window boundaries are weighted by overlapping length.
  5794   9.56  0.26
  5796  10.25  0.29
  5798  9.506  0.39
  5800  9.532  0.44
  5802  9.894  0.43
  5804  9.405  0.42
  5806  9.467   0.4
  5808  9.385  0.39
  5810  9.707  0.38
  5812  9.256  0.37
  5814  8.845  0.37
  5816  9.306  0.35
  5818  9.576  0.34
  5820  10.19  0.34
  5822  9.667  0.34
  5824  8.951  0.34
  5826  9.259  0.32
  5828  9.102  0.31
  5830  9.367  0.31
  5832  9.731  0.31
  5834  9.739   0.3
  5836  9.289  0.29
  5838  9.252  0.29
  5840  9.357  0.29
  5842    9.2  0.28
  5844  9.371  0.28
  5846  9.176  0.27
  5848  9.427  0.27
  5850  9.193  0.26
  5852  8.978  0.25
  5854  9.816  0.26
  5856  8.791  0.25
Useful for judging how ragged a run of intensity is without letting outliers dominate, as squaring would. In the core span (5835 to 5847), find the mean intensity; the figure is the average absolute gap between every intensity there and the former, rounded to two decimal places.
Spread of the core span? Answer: 0.06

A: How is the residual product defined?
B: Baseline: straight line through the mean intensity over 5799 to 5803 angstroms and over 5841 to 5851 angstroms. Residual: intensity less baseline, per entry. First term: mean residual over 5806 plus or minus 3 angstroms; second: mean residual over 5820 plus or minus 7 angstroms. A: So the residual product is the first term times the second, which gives 0.03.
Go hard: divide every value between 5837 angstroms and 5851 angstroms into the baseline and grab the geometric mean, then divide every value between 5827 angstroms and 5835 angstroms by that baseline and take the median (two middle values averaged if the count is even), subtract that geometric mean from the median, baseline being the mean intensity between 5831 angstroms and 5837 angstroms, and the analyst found -0.037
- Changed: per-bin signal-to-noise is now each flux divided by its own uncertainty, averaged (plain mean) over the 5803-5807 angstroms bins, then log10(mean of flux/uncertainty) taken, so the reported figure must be 1.36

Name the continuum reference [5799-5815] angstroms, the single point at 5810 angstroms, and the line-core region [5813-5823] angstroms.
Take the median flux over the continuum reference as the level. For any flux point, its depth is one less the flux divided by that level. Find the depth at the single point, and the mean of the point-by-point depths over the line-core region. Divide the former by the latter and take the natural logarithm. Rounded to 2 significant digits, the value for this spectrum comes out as 1.2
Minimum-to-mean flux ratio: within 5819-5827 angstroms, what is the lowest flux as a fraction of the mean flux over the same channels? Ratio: 0.941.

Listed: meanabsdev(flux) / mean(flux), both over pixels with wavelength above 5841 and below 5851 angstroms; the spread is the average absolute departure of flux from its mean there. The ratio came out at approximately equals 0.011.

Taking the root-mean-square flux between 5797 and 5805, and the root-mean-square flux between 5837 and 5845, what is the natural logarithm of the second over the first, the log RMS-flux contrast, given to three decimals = -0.031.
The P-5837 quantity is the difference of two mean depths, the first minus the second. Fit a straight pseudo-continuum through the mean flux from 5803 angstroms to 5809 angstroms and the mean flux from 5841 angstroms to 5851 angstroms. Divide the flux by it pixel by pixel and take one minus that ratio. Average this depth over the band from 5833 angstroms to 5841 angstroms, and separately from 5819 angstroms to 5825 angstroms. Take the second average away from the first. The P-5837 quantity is 0.01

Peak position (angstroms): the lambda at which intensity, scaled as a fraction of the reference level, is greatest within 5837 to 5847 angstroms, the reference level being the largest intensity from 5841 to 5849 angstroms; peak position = 5844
